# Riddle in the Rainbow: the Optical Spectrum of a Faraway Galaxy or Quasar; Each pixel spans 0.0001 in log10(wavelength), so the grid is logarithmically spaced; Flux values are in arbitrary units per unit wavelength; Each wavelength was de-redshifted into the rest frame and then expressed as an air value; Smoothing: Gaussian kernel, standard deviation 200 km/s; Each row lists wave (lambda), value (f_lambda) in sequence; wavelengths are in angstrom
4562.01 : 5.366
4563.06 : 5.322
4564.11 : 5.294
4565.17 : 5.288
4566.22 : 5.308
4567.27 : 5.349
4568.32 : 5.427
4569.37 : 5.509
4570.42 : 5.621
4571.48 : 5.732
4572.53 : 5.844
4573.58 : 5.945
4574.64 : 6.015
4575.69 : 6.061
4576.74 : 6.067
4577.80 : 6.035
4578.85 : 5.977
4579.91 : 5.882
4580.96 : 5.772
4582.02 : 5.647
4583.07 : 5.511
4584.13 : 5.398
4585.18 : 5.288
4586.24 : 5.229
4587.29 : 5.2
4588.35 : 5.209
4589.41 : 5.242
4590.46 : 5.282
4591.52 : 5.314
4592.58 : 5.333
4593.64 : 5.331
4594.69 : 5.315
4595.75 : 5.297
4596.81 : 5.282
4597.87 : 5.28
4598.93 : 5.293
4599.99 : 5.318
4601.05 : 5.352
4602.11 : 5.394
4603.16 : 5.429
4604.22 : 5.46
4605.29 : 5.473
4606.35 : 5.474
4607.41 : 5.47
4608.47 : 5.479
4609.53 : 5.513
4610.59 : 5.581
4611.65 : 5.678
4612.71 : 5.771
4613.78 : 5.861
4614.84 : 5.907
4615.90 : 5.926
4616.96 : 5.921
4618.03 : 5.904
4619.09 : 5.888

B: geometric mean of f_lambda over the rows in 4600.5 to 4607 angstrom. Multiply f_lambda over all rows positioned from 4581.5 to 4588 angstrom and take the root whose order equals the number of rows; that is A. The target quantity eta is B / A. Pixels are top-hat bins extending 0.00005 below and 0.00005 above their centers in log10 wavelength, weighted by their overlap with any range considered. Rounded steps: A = 5.38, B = 5.43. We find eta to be 1.01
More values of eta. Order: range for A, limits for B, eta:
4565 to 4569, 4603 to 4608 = 1.02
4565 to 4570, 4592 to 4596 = 0.99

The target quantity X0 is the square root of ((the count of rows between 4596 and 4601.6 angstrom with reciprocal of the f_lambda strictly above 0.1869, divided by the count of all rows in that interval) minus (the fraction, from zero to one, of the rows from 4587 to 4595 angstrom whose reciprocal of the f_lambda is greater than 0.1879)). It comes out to 0.22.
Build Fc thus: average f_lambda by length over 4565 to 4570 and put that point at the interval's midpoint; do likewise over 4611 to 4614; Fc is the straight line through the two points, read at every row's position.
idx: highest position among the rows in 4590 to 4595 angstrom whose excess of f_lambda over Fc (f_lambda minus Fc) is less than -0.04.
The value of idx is 4594.69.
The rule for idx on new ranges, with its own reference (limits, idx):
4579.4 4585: 4584.13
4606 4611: 4610.59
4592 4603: 4602.11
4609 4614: 4611.65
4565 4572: 4567.27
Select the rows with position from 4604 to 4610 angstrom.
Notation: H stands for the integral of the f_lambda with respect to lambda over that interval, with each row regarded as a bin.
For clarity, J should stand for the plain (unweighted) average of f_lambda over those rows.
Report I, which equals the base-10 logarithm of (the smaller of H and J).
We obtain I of 0.739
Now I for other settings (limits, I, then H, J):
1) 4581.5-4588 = 0.731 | 35.0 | 5.4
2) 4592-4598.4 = 0.725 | 33.9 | 5.3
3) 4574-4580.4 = 0.779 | 38.4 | 6.0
